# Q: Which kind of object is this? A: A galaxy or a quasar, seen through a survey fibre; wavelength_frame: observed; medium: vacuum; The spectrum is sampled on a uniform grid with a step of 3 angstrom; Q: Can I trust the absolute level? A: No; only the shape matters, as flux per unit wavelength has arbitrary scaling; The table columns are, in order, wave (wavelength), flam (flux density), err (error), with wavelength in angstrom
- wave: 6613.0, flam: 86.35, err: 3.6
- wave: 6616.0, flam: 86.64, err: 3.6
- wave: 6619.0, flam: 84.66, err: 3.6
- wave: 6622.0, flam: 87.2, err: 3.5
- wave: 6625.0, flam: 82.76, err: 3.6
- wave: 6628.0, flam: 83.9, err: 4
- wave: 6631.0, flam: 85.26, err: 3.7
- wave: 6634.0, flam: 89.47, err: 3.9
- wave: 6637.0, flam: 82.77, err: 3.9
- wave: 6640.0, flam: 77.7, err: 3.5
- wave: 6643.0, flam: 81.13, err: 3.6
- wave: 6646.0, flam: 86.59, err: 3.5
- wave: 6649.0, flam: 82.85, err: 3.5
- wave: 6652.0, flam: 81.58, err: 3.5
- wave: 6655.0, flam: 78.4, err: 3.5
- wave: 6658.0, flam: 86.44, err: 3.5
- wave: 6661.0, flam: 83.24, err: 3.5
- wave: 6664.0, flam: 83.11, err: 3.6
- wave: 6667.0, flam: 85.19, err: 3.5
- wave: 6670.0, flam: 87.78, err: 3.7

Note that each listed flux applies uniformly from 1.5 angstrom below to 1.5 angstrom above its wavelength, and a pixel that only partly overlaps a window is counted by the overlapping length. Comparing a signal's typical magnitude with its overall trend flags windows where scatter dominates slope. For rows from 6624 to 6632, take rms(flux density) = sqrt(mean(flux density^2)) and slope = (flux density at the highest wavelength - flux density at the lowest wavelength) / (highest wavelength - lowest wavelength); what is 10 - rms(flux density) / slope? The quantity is -192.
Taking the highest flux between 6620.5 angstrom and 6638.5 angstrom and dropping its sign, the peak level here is 89.5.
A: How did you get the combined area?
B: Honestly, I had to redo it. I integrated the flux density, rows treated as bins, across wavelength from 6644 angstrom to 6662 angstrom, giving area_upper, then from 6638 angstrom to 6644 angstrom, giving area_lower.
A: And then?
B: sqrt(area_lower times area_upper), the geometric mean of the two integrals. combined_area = 845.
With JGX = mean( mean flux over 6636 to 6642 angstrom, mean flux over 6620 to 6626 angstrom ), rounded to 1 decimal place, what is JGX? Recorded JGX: 82.6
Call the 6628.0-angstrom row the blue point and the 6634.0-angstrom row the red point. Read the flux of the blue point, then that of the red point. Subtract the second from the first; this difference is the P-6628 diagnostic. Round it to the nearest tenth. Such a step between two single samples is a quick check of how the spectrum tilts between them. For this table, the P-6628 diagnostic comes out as -5.6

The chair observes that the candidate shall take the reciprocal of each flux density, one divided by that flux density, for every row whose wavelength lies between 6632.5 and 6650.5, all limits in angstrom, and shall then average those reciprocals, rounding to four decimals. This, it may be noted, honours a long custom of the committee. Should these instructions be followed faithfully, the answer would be 0.0120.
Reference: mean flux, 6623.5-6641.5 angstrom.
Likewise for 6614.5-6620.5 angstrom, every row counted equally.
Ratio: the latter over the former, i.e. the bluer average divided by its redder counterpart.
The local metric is 1.02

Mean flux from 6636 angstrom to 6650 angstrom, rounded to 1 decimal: 82.2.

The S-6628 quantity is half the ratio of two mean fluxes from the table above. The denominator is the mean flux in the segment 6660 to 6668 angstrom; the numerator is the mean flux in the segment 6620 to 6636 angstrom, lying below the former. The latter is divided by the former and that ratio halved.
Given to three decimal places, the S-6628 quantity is 0.511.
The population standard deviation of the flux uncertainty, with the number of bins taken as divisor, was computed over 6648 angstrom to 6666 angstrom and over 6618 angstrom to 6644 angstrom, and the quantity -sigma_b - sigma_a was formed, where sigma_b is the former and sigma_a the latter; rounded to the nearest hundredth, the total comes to -0.21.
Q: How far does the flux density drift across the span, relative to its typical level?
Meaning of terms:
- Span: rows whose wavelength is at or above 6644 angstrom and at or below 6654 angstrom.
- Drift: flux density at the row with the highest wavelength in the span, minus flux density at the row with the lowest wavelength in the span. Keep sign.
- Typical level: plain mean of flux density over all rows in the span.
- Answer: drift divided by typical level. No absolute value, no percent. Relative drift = -0.06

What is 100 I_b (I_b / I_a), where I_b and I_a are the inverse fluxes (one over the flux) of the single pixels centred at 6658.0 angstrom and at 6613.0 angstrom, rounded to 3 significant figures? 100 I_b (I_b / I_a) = 1.16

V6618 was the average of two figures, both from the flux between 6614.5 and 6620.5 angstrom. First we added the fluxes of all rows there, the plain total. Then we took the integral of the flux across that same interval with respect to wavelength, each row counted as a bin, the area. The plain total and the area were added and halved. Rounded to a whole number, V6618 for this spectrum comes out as 343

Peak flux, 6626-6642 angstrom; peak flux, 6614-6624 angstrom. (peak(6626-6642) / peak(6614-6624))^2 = 1.053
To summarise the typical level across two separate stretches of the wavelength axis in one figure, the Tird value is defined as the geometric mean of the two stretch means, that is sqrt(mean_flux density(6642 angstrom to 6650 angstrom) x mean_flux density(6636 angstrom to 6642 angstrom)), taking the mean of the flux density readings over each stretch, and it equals 81.9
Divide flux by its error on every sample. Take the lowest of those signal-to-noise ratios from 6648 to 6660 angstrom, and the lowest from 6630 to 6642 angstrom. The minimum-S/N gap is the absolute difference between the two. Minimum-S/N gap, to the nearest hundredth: 1.18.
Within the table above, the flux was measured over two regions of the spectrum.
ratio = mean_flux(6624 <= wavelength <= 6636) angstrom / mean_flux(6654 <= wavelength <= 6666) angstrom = 1.03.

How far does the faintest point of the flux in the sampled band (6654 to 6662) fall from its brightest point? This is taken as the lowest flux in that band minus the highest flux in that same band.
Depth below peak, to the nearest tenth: -8.0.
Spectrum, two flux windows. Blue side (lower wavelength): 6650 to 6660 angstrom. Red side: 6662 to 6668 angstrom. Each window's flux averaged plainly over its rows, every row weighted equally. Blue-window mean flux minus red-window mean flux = -2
